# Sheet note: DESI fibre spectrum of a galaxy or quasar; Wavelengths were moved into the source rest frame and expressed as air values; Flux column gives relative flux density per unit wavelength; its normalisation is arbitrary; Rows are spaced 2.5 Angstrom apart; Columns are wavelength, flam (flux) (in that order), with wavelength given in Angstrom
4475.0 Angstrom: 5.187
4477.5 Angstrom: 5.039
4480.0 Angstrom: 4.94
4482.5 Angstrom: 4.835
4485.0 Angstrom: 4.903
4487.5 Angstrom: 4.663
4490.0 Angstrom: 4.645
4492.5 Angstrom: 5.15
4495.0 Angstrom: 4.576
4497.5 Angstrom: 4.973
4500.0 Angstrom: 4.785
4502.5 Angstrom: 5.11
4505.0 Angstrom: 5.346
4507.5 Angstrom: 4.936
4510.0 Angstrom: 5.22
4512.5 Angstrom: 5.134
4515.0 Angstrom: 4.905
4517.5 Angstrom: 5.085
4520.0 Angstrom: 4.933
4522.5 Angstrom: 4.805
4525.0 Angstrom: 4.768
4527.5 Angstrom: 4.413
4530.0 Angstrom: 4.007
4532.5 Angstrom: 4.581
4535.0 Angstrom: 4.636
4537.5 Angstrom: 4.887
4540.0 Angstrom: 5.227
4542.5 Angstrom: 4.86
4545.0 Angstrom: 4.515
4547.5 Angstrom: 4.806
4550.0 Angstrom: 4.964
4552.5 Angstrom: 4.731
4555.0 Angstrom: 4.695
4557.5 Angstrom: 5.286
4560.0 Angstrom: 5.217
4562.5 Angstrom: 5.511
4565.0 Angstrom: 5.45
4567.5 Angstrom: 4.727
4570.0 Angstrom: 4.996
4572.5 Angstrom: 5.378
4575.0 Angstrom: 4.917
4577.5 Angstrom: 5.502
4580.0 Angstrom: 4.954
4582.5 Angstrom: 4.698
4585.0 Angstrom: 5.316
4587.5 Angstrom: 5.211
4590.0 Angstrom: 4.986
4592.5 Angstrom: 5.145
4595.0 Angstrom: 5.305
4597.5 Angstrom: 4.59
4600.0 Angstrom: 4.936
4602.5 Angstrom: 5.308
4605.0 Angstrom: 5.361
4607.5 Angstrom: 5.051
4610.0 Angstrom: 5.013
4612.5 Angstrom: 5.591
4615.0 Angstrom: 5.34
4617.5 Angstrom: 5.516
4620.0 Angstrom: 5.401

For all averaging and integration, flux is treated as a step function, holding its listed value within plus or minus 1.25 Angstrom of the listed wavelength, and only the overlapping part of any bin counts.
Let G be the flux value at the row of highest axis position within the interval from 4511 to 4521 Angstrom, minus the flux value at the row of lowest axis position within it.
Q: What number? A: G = -0.20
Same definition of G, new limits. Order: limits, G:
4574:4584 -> -0.22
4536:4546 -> -0.37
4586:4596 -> 0.09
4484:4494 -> 0.25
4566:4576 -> 0.19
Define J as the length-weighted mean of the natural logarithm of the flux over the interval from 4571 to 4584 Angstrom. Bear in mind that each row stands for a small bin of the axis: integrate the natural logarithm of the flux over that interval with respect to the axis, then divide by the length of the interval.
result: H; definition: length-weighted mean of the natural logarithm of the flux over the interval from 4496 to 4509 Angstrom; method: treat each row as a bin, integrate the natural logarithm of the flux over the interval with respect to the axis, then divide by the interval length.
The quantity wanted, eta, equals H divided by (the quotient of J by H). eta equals 1.601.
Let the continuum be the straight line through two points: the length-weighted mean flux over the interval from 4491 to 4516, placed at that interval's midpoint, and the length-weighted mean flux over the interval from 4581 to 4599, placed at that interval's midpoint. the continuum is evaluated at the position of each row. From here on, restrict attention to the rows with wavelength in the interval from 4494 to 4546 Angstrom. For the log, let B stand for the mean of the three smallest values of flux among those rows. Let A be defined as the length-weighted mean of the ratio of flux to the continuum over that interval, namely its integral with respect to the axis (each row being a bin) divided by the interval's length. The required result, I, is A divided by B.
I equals 0.224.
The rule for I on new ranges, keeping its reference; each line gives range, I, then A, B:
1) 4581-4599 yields 0.210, 1.00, 4.76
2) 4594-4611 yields 0.208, 1.01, 4.85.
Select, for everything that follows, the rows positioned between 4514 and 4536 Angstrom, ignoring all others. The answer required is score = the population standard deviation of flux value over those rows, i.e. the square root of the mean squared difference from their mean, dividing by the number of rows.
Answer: 0.31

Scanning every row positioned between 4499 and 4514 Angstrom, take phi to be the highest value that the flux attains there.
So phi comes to 5.346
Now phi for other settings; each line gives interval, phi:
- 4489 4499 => 5.15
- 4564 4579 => 5.502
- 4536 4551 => 5.227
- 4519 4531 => 4.933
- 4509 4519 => 5.22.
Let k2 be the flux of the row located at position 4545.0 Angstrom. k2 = 4.515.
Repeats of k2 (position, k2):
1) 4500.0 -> 4.785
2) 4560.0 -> 5.217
